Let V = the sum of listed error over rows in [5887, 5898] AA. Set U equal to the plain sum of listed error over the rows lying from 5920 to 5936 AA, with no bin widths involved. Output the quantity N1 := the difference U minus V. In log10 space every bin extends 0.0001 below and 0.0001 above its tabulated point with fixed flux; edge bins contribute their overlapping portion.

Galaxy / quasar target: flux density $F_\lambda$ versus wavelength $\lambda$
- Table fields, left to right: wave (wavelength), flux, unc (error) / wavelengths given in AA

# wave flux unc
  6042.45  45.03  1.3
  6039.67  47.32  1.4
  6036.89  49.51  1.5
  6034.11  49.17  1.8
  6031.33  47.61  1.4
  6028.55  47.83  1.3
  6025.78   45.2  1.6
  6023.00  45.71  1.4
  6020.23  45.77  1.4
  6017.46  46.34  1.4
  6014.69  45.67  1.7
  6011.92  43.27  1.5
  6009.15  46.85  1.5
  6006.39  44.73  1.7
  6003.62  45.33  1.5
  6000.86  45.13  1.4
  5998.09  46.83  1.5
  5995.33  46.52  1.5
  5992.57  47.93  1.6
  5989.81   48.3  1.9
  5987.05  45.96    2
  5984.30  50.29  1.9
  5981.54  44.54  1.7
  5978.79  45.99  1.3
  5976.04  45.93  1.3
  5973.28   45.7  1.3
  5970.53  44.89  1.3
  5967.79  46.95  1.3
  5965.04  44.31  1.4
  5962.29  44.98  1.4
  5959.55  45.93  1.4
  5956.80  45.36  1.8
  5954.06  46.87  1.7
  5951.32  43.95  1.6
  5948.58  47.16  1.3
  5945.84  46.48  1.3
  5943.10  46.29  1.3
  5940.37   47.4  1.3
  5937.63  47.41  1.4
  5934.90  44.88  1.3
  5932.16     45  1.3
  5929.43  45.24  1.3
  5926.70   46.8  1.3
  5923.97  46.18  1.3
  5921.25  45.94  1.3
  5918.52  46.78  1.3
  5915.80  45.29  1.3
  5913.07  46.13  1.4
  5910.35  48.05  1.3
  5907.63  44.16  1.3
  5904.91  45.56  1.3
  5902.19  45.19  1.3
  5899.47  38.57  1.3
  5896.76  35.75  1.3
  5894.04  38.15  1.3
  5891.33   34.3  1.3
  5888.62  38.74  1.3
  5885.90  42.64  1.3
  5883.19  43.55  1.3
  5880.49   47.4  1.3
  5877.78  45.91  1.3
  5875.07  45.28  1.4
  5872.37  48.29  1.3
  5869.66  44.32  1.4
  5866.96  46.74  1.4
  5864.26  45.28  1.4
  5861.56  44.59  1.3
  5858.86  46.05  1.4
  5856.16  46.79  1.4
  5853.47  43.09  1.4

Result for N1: 2.6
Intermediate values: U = 7.8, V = 5.2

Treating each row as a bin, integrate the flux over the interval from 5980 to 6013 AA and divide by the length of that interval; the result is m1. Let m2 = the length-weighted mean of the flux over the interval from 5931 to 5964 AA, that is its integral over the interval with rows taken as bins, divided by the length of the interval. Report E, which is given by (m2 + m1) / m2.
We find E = 2.01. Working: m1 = 46.3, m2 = 46.0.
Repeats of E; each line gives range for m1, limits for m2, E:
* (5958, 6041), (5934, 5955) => 2.00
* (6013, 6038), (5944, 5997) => 2.01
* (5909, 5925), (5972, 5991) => 1.99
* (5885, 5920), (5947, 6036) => 1.92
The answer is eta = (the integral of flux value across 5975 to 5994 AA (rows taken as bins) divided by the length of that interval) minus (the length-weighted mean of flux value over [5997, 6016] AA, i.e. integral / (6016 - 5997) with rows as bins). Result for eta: 1.7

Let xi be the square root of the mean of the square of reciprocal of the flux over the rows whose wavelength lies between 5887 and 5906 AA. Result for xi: 0.0257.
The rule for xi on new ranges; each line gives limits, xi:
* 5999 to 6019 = 0.0221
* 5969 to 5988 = 0.0217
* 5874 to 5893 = 0.0239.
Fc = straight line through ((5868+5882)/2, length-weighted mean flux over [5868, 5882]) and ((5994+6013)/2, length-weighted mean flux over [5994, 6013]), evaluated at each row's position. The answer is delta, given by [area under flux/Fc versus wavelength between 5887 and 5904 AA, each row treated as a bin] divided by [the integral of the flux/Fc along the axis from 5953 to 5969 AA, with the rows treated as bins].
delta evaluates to 0.89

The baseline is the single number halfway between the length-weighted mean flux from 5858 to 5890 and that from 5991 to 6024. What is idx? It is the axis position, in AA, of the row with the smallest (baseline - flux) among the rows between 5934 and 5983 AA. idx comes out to 5937.63 AA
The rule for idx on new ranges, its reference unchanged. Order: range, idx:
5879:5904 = 5880.49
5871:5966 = 5872.37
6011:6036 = 6034.11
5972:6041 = 5984.30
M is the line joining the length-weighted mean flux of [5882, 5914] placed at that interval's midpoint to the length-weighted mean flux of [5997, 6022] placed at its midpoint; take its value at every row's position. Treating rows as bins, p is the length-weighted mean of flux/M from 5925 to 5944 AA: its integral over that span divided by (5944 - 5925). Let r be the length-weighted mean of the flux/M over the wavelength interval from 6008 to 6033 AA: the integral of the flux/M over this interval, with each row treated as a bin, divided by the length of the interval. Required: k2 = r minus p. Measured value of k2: -0.07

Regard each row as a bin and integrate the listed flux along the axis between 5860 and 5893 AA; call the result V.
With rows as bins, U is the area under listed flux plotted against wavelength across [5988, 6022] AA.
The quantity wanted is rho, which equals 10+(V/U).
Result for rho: 10.9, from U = 1566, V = 1448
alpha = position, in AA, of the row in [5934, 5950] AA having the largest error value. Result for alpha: 5937.63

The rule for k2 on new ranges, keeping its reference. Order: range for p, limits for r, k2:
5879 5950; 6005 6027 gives -0.05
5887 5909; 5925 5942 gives 0.11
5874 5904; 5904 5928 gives 0.09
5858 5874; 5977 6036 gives -0.11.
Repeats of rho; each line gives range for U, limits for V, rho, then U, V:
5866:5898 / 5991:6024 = 11.1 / 1362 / 1513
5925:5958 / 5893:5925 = 10.9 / 1520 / 1403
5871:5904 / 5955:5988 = 11.1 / 1387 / 1515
